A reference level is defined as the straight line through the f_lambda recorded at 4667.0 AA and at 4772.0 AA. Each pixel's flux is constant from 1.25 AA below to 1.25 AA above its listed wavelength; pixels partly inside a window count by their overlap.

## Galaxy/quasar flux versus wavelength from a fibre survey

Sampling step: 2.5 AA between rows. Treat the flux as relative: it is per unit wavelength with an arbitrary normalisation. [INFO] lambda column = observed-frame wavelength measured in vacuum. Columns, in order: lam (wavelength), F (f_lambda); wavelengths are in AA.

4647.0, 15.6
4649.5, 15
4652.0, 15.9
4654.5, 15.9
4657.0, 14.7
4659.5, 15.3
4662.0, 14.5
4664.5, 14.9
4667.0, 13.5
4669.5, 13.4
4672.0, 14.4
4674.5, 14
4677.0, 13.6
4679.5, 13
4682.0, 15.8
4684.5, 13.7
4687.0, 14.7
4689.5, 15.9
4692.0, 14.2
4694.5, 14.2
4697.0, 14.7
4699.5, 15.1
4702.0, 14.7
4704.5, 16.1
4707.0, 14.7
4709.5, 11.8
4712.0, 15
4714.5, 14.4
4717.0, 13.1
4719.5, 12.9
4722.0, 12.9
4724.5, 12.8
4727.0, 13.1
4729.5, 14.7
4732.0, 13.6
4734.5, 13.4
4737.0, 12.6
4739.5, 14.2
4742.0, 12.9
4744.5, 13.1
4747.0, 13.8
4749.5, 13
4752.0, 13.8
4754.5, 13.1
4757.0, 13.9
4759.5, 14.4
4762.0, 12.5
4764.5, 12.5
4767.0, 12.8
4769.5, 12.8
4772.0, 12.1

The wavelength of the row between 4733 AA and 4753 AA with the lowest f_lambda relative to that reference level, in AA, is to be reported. 4737.0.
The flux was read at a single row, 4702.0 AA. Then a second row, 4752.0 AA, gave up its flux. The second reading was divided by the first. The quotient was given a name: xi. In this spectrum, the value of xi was 0.94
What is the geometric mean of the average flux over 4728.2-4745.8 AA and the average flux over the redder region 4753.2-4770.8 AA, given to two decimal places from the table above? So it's 13.32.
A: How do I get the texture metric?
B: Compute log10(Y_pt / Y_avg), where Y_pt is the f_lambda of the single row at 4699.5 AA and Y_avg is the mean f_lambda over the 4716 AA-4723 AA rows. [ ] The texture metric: 0.066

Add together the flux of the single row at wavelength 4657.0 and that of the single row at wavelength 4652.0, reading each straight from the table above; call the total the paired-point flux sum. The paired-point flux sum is 30.6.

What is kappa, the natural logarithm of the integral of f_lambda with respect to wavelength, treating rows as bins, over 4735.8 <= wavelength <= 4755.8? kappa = 5.58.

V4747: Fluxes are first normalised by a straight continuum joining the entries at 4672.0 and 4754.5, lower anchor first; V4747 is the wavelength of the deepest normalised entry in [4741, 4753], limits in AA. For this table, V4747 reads 4742.0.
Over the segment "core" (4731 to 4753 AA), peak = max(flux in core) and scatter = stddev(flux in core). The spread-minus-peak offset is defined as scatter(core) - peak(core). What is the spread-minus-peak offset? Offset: -13.7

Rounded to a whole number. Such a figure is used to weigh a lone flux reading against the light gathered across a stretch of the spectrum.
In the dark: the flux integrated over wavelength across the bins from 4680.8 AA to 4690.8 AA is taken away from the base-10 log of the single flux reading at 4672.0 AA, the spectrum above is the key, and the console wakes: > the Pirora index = -149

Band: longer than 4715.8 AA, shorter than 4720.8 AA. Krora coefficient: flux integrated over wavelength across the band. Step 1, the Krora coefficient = 65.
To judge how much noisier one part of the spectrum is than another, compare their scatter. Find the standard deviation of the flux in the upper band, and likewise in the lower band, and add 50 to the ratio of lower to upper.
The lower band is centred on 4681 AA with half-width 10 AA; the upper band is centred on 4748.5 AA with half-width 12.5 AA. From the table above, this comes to 51.7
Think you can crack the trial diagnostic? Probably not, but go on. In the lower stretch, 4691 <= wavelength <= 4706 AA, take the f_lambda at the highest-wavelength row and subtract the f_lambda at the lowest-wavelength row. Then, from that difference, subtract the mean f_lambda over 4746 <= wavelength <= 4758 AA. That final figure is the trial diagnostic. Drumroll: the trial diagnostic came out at -11.6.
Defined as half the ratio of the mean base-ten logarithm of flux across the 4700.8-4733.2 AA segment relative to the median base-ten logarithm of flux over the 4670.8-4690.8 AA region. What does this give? 0.494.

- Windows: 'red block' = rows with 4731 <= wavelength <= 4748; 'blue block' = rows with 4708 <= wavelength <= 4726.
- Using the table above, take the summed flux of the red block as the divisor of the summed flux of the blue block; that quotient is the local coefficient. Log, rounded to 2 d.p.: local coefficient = 0.99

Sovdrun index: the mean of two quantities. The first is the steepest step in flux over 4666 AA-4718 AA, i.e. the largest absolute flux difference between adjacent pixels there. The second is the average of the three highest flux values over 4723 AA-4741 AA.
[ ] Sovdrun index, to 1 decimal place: 8.7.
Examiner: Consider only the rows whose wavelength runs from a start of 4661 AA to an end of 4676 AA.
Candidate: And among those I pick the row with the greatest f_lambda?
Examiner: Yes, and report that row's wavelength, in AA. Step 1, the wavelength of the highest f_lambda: 4664.5 AA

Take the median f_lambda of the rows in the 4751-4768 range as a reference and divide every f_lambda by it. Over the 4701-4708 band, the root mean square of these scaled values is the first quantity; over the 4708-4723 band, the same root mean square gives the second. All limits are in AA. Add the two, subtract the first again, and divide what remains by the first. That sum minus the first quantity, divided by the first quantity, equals 0.88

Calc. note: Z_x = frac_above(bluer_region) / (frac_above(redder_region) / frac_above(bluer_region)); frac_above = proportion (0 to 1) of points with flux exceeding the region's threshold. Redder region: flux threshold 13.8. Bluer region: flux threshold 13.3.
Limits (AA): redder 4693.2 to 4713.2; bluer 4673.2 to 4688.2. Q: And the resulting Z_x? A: 0.79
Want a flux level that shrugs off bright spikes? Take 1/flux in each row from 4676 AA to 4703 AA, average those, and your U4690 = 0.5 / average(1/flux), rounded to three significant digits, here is 7.23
